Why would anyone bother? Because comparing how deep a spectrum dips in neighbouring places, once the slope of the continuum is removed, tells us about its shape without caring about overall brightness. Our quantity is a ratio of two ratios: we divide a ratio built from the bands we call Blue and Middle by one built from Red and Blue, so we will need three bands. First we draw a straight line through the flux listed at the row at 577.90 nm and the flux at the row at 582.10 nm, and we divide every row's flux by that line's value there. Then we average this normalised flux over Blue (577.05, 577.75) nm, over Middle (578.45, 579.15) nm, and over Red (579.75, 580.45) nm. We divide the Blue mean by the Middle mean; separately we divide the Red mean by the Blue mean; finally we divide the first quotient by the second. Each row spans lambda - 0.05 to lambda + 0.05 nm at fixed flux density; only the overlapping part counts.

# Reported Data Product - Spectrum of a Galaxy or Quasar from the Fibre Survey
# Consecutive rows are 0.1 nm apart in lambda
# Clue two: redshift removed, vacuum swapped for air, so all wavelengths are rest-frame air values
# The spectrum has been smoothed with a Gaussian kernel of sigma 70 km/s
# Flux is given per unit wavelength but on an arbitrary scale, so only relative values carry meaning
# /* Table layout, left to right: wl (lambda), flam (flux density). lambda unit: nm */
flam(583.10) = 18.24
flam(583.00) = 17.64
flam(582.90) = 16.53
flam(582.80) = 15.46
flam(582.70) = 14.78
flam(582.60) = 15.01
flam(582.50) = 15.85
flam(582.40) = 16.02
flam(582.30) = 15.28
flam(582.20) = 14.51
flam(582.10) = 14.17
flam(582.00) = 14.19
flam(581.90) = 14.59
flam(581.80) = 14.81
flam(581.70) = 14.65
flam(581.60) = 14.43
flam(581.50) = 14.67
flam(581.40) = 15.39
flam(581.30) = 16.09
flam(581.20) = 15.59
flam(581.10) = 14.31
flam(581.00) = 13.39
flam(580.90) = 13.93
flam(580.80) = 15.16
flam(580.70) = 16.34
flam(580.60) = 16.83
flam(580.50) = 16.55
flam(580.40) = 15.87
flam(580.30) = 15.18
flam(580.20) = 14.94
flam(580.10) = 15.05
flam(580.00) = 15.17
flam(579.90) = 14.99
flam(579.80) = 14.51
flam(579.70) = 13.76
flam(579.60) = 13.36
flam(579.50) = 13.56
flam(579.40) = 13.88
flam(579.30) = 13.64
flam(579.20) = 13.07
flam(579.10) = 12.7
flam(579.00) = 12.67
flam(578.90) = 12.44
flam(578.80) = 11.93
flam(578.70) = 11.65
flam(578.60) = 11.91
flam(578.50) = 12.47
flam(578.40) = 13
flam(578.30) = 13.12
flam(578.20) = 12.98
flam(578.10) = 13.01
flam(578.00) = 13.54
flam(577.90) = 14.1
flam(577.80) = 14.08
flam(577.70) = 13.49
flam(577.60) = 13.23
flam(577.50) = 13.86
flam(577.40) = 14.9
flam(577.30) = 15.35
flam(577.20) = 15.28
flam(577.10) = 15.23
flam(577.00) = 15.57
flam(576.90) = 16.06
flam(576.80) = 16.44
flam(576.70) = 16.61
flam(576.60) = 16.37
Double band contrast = 1.14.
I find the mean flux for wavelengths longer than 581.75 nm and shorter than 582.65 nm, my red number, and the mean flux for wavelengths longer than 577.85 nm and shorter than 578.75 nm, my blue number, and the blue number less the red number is -2.1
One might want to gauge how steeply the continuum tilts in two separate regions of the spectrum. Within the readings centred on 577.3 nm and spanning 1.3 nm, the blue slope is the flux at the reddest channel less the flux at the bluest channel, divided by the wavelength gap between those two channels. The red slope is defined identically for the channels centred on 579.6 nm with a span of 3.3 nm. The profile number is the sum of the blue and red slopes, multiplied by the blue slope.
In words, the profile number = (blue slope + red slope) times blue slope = 3.0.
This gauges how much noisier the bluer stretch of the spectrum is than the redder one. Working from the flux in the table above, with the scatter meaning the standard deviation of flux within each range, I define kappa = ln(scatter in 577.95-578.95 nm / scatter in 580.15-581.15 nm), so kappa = -0.61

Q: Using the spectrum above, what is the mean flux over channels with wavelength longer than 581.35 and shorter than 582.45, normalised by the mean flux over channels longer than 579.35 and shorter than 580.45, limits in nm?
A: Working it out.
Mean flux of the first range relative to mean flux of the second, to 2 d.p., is 1.02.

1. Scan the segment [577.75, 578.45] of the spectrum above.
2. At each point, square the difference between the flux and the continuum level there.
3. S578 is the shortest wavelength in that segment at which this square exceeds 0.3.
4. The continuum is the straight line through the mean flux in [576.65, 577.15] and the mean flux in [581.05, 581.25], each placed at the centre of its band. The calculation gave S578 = 577.80 nm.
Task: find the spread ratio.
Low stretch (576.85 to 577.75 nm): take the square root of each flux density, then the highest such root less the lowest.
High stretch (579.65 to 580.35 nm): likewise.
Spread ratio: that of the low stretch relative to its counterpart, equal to 2.0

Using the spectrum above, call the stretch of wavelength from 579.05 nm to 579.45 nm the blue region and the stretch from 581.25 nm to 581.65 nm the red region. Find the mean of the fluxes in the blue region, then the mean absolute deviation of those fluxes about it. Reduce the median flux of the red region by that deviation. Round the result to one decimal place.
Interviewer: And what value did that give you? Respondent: 14.6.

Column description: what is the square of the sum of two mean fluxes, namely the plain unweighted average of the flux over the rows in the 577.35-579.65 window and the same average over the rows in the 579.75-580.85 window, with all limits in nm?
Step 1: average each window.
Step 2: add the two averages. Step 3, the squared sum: 822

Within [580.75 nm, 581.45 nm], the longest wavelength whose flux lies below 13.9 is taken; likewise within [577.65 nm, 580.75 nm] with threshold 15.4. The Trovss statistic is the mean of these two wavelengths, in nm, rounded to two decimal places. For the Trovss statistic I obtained 580.65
